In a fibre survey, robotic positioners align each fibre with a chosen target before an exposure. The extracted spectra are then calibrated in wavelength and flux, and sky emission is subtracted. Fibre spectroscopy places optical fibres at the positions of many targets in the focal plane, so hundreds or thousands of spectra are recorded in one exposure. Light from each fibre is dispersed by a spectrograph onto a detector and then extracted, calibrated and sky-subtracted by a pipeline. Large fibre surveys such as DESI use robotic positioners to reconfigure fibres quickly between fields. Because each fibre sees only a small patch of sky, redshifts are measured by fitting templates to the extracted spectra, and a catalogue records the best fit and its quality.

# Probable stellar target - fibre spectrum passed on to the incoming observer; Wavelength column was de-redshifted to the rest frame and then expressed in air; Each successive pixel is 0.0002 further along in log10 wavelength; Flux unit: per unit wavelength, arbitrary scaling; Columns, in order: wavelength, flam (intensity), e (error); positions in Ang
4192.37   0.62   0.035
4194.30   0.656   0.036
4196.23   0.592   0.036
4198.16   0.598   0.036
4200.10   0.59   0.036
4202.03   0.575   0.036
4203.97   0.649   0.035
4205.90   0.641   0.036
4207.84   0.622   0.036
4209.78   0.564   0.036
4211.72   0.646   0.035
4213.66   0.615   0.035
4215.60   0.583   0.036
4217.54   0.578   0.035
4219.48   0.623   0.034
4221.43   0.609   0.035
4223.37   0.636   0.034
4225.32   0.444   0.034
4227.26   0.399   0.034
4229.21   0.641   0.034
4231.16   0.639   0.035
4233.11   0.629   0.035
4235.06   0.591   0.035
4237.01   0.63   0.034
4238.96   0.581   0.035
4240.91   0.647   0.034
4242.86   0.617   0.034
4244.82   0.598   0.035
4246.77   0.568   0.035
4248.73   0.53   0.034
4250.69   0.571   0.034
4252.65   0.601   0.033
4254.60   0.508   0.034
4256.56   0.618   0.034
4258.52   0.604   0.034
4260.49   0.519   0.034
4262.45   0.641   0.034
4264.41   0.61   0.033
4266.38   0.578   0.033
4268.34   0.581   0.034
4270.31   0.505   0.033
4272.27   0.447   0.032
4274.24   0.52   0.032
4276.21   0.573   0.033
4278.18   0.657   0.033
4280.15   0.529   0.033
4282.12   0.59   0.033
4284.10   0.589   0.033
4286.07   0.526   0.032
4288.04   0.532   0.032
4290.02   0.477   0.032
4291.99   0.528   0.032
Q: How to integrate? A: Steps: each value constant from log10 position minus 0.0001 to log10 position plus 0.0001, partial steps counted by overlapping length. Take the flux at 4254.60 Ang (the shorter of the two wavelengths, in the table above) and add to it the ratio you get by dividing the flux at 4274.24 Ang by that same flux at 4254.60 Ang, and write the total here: 1.53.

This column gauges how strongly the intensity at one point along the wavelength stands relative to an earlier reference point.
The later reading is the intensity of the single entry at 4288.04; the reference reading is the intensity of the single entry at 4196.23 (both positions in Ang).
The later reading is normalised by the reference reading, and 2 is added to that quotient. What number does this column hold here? 2.90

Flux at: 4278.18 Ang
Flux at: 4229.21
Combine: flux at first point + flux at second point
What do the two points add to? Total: 1.30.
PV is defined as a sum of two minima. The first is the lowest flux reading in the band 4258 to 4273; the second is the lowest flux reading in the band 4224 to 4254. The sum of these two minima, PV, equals 0.85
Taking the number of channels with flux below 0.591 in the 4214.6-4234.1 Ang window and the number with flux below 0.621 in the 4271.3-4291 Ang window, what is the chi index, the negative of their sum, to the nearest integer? -13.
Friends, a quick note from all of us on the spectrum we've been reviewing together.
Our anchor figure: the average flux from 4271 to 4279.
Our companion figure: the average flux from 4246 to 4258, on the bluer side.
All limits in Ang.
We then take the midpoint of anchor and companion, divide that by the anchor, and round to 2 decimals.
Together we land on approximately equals 1.02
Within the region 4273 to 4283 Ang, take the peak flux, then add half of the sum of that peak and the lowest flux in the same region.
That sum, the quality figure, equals 1.25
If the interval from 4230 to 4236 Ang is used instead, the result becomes 1.25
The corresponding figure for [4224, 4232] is 1.16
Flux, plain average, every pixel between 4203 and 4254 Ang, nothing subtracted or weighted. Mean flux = 0.594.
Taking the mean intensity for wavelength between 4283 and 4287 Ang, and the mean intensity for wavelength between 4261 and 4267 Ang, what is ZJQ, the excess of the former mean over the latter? -0.05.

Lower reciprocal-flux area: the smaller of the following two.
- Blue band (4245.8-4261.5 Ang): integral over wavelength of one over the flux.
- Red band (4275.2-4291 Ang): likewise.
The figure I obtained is 27.9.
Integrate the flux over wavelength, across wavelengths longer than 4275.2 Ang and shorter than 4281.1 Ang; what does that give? 3.5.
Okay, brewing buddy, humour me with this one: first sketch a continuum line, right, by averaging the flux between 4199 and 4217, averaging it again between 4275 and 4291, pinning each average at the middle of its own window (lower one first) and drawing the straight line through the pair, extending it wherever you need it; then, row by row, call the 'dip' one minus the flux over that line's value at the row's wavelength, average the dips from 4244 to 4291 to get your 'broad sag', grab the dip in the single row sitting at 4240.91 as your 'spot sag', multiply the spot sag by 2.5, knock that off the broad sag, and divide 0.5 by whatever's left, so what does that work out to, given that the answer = 2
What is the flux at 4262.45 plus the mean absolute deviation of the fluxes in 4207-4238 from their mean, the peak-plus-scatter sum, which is 0.69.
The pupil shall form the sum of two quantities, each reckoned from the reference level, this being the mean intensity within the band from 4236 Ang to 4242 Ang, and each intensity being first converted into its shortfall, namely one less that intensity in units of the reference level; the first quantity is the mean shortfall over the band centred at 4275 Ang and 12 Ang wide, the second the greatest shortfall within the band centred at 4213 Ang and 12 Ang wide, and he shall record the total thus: 0.22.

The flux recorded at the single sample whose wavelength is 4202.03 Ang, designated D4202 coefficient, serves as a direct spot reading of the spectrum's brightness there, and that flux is 0.575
